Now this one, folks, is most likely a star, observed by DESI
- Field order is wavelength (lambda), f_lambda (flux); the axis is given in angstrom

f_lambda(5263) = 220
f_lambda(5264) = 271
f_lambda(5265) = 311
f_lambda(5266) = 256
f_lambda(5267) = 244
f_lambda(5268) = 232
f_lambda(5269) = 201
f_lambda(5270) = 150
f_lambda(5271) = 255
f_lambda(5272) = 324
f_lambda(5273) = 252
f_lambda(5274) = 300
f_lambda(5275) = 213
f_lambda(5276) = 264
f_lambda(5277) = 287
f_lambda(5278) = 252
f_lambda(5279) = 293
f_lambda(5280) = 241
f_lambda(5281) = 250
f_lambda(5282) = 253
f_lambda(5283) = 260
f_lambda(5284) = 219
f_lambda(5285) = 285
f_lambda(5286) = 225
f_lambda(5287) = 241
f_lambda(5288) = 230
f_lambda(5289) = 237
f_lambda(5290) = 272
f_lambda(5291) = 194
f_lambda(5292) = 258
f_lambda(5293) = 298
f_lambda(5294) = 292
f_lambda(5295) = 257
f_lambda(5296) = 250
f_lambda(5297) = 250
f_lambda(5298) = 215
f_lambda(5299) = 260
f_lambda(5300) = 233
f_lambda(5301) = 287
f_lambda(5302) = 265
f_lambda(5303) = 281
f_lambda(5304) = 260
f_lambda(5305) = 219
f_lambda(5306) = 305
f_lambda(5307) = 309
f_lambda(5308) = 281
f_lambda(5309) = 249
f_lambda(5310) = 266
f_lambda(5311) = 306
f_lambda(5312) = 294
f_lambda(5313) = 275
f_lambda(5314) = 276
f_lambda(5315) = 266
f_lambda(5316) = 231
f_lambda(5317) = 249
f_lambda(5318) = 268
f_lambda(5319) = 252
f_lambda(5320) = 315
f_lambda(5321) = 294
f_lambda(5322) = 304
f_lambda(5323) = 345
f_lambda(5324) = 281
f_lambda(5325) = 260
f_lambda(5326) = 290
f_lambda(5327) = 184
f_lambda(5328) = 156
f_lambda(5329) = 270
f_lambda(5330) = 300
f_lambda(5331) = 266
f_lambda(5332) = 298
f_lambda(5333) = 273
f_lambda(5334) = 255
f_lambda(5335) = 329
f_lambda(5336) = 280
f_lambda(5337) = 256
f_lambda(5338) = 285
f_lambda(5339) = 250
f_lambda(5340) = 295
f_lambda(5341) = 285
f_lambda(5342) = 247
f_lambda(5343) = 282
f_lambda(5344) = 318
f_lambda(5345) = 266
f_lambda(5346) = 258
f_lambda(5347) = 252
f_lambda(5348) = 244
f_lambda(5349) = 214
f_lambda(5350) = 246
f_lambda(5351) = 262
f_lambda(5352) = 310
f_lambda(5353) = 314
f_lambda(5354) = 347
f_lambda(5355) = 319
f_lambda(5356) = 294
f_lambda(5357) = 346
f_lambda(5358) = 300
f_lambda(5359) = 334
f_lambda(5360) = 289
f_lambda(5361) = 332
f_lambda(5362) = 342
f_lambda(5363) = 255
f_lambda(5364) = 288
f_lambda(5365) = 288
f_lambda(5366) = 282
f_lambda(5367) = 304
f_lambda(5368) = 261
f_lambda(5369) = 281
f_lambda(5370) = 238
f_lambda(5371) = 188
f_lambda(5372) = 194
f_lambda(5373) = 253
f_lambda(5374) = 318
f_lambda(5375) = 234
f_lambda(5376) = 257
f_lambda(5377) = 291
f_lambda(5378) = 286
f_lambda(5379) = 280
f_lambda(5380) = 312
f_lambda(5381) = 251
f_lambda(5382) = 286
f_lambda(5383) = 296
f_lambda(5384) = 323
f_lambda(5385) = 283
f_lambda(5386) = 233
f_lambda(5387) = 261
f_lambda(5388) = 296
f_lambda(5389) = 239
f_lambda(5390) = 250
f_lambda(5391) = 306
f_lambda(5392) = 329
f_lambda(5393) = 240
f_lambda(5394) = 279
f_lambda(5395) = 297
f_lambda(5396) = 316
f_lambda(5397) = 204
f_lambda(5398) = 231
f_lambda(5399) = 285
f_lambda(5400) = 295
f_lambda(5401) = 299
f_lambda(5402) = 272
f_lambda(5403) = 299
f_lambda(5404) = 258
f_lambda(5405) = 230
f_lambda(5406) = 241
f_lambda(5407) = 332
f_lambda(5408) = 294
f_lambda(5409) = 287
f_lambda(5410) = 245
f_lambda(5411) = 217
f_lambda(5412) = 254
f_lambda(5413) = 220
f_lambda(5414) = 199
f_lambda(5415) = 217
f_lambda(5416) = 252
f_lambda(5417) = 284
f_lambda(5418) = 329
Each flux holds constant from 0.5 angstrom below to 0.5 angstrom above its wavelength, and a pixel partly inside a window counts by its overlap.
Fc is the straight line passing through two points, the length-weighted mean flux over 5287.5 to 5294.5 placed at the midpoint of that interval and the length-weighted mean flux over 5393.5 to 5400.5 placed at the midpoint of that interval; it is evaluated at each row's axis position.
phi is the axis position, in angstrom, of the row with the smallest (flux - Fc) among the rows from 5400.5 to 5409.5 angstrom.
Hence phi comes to 5405 angstrom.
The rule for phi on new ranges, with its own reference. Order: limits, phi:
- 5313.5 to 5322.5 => 5316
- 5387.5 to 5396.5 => 5389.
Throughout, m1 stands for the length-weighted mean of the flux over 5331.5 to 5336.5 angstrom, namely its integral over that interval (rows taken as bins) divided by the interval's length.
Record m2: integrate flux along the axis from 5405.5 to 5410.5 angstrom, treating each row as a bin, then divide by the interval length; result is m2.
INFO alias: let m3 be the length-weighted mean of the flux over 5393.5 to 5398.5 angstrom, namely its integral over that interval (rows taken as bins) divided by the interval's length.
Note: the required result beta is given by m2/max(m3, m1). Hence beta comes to 0.975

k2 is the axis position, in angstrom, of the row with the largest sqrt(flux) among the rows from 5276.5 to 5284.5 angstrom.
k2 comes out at 5279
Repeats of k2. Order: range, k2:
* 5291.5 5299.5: 5293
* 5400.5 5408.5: 5407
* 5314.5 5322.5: 5320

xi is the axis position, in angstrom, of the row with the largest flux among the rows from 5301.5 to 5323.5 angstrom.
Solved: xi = 5323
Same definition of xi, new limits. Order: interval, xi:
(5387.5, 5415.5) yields 5407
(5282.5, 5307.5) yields 5307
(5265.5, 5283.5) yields 5272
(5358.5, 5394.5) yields 5362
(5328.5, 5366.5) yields 5354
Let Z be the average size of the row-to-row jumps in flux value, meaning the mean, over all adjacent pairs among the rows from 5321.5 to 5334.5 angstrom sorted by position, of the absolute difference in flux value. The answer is 45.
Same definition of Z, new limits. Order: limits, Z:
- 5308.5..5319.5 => 19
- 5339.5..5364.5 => 32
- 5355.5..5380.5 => 35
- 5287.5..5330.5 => 33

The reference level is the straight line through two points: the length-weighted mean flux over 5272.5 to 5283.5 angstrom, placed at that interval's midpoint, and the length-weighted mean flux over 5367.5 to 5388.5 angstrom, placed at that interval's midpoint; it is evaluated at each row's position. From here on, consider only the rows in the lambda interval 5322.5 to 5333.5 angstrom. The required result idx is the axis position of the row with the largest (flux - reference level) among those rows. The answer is 5323 angstrom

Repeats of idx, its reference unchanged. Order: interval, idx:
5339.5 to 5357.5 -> 5354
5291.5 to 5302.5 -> 5293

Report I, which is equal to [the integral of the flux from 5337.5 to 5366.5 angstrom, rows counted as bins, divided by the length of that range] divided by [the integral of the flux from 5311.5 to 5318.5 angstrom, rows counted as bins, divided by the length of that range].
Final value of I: 1.083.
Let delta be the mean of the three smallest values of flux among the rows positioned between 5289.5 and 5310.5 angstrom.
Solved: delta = 209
